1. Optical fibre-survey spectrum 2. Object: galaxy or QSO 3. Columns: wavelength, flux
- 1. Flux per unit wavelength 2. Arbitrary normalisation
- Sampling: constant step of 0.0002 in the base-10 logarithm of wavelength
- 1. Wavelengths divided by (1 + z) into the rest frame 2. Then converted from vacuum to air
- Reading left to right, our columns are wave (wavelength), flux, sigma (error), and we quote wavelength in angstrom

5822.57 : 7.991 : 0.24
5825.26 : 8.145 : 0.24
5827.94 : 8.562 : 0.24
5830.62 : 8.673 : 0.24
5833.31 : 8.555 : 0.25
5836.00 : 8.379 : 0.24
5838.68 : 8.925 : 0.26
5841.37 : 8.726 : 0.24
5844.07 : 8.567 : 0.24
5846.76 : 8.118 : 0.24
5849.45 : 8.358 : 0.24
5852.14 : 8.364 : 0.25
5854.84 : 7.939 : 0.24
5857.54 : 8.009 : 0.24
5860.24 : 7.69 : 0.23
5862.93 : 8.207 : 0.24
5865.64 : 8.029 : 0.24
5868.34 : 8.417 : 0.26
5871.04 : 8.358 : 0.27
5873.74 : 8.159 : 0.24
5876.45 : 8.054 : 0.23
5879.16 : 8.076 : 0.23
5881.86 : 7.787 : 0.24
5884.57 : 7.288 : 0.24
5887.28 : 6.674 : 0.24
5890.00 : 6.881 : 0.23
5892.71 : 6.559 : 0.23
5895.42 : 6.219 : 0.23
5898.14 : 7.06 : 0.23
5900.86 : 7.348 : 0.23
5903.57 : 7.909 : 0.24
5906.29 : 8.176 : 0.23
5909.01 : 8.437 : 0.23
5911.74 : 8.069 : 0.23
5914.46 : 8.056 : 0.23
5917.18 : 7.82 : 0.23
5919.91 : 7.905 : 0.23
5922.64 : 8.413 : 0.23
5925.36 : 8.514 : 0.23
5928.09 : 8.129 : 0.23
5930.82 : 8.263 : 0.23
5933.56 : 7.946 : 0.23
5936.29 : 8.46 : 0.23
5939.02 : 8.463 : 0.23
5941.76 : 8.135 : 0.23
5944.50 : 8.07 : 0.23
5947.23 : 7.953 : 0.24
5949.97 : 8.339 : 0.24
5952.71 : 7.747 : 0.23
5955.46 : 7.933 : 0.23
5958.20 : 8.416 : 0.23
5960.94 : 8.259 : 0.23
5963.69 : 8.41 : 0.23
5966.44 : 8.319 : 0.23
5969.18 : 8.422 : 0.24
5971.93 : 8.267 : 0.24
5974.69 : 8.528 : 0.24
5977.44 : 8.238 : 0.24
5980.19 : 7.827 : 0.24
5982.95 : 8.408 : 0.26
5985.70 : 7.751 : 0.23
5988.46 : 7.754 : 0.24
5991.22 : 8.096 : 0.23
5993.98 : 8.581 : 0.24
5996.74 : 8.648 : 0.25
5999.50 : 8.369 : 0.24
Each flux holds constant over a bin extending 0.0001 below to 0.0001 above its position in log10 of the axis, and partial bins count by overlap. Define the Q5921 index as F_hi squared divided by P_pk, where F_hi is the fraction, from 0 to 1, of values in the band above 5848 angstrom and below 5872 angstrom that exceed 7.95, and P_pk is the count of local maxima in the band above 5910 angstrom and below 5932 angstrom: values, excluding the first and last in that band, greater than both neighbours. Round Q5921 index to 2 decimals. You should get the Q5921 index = 0.60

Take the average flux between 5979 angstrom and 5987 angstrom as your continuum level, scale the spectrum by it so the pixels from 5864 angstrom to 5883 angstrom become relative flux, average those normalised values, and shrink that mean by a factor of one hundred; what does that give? 0.0102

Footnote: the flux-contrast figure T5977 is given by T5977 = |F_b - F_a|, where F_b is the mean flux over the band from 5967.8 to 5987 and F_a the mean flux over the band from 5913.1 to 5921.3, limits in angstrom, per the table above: 0.3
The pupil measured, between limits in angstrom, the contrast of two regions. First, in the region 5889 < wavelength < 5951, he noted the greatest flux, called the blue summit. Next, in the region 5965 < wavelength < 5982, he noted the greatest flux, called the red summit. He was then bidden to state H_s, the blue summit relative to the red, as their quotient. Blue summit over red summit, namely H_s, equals 1.00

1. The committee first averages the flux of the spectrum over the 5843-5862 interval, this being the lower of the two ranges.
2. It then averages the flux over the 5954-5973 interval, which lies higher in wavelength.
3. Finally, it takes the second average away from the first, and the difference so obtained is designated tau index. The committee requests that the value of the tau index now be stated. -0.14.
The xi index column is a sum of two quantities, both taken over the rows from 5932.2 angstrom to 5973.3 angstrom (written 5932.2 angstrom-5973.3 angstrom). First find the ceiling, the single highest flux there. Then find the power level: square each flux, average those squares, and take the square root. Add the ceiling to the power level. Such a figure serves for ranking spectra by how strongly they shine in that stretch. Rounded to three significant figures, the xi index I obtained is 16.7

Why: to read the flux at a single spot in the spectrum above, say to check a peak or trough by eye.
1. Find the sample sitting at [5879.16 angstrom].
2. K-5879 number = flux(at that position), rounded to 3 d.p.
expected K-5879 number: 8.076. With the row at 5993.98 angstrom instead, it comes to 8.581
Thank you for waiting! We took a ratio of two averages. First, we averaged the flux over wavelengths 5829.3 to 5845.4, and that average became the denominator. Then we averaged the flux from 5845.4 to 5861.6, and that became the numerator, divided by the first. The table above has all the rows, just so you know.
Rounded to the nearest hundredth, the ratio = 0.94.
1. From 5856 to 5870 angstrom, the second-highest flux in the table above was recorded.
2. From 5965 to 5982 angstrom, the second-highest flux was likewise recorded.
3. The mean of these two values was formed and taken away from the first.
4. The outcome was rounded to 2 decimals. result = -0.11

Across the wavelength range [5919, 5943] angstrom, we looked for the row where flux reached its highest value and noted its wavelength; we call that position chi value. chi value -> 5925.36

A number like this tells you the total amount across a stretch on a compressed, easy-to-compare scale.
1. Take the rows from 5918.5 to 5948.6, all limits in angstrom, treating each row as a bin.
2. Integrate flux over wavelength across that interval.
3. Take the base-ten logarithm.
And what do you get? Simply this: 2.39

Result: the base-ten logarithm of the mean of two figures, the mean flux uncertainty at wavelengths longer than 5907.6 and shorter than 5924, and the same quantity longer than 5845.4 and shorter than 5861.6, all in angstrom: -0.629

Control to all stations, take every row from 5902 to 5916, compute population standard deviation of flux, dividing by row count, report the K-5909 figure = 0.176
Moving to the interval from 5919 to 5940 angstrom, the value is 0.227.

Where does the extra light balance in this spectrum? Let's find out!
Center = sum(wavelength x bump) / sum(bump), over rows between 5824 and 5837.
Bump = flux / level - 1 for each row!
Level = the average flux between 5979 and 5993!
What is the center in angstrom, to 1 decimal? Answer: 5831.1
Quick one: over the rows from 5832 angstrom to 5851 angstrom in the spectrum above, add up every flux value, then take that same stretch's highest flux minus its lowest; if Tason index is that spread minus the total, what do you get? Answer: -59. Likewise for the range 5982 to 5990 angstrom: -23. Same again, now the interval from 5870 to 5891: -60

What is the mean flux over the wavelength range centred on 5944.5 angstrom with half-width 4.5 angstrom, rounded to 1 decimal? 8.1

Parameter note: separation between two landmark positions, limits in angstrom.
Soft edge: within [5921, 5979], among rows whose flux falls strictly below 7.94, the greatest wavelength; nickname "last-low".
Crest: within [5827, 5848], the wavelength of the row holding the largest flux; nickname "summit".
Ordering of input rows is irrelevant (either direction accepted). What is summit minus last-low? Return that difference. -116.8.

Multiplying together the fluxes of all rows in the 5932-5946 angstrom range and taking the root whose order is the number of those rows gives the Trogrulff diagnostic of 8.21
